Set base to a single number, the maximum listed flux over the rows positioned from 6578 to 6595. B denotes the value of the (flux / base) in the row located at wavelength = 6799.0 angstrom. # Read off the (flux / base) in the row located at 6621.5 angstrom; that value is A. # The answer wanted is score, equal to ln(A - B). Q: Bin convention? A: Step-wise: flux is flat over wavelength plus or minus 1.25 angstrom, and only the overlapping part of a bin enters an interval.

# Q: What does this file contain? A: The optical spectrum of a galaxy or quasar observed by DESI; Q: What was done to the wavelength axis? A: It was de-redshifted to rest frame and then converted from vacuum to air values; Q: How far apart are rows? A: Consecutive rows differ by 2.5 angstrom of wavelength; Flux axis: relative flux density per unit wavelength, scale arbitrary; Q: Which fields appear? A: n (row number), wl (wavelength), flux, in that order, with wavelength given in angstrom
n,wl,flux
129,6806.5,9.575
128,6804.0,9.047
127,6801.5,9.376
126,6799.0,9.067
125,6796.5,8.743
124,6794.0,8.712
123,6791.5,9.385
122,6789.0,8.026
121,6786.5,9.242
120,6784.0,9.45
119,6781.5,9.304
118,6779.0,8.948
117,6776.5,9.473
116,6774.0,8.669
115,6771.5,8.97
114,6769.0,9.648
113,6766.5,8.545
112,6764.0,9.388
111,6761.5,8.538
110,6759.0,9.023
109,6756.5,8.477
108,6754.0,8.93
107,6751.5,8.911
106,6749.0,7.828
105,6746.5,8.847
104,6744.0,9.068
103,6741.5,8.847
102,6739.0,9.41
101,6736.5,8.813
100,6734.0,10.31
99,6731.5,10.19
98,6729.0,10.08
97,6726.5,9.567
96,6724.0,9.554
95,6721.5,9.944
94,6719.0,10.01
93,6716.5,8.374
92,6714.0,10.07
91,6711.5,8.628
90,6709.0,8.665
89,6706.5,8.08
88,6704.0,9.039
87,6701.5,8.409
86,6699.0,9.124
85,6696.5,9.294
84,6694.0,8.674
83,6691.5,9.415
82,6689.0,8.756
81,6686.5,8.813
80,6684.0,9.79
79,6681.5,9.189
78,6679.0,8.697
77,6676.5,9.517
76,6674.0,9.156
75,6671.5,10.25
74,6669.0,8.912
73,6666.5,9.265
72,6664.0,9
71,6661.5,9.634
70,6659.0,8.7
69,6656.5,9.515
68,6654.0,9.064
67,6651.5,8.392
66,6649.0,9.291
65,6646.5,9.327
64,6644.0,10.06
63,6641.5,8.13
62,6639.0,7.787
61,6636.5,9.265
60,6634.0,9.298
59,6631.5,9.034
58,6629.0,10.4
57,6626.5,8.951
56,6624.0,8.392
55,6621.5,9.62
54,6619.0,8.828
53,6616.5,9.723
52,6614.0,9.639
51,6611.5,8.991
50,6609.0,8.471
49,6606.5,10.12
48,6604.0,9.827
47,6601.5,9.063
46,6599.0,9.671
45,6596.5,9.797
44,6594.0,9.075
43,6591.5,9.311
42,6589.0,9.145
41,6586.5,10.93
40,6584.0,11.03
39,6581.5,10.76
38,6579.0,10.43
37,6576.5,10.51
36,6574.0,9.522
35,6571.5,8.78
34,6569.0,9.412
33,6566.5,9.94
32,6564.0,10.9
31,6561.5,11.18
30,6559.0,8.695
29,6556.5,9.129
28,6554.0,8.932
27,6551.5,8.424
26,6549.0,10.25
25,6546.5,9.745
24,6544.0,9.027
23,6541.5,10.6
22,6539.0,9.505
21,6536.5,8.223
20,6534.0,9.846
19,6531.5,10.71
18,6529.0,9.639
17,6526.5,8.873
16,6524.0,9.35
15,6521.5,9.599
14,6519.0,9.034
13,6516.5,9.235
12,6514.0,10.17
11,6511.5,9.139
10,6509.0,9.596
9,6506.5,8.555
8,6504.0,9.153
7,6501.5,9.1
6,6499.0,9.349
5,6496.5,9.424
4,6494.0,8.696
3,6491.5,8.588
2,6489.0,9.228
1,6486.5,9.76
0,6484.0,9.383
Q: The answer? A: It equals -2.99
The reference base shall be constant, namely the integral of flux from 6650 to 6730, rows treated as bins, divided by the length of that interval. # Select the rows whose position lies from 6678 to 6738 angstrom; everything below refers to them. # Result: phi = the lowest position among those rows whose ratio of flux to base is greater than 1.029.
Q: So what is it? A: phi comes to 6684.0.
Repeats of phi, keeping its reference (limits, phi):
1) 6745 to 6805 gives 6769.0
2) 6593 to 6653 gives 6596.5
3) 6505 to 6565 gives 6509.0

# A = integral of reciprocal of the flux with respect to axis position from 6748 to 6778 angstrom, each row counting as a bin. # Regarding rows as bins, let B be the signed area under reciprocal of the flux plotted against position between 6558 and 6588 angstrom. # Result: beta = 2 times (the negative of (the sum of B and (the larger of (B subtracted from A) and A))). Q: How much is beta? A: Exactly -12.7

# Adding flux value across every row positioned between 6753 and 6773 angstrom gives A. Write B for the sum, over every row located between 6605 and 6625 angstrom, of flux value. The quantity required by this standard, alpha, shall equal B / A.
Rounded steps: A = 71.5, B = 73.8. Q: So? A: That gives 1.03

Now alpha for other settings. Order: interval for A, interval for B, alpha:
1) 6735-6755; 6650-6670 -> 1.03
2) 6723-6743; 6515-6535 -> 0.99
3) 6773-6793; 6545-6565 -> 1.07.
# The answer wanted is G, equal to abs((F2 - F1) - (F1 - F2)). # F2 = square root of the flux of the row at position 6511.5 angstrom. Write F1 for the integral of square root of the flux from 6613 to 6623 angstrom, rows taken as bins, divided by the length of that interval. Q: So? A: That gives 0.091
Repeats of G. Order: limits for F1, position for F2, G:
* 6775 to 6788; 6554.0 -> 0.104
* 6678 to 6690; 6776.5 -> 0.136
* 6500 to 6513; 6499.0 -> 0.072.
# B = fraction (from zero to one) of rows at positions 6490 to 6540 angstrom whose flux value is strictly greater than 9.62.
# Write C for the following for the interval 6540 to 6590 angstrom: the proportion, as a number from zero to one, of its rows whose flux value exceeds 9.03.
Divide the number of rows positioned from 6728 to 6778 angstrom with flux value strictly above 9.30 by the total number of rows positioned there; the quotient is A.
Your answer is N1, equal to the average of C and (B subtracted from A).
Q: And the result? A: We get 0.45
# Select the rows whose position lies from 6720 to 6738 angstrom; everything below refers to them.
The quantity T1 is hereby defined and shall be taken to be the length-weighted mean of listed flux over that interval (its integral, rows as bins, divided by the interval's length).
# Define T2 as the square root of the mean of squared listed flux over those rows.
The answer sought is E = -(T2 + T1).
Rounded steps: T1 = 9.8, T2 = 9.8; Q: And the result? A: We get -19.6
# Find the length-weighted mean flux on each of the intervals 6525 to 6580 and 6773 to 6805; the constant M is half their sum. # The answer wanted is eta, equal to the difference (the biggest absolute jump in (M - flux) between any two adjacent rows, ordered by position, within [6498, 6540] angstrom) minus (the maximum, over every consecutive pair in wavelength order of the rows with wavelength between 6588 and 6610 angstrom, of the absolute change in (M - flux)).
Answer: -0.03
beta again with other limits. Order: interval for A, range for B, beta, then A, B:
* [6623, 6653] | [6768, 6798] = -13.3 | 3.34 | 3.33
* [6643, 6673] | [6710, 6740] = -12.8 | 3.24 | 3.15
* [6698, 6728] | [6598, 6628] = -13.1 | 3.30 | 3.24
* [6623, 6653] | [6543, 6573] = -13.0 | 3.34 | 3.17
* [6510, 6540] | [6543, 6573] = -12.7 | 3.19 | 3.17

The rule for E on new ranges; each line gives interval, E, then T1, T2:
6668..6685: -18.7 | 9.4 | 9.4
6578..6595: -20.2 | 10.1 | 10.1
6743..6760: -17.5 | 8.7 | 8.7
